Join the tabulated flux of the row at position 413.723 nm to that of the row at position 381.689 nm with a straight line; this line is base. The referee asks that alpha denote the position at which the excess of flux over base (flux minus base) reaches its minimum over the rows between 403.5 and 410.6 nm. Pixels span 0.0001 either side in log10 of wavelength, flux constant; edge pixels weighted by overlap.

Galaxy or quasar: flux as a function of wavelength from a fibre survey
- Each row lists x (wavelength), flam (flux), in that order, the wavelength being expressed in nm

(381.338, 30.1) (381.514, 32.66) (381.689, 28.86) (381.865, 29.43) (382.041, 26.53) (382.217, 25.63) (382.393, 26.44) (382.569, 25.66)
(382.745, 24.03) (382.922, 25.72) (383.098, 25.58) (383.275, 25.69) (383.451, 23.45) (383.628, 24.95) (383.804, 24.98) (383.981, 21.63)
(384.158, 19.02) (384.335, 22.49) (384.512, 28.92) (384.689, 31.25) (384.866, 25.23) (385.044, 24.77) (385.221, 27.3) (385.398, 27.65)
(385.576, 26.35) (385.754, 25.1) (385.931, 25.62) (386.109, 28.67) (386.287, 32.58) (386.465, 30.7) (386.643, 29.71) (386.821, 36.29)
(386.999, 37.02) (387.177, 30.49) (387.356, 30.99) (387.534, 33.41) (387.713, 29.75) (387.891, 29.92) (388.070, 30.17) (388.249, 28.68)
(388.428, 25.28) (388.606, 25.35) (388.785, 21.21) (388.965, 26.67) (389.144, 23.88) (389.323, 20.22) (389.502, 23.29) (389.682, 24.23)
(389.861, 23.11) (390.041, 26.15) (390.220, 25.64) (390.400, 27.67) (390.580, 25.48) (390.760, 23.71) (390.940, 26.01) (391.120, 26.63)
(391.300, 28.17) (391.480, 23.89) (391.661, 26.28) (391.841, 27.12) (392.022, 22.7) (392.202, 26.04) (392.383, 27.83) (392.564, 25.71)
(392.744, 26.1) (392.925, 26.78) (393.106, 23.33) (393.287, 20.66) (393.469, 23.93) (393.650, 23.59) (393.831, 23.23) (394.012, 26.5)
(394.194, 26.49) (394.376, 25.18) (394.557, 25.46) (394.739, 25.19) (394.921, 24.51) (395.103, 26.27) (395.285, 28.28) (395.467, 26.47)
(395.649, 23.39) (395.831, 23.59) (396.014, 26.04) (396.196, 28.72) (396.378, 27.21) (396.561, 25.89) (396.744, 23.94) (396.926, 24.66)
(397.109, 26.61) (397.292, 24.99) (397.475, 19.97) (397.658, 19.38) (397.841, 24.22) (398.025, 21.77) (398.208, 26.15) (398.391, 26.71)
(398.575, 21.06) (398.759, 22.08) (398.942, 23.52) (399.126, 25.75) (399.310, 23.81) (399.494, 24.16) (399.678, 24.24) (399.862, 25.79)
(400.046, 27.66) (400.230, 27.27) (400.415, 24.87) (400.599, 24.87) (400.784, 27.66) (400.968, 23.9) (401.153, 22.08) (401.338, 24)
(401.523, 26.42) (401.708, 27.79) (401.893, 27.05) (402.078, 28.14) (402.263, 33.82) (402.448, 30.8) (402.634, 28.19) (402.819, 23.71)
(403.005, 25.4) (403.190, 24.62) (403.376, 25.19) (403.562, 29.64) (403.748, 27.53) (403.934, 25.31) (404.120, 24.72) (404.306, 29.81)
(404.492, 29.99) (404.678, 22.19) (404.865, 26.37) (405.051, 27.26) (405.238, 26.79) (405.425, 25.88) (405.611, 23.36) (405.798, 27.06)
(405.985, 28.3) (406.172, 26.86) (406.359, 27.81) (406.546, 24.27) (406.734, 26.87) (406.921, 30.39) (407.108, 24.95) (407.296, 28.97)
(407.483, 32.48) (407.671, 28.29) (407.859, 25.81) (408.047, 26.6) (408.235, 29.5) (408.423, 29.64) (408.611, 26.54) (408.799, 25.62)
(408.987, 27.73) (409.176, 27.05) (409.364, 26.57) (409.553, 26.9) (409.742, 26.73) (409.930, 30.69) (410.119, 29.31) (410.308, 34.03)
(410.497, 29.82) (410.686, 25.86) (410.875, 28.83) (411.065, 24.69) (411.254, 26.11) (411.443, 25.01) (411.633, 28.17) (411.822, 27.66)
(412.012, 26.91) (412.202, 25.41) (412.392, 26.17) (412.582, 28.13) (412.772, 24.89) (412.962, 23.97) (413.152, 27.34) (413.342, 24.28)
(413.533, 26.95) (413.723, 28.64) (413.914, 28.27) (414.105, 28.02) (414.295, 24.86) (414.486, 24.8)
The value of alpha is 404.678 nm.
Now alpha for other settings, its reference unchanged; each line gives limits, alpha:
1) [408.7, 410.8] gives 408.799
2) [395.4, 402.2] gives 397.658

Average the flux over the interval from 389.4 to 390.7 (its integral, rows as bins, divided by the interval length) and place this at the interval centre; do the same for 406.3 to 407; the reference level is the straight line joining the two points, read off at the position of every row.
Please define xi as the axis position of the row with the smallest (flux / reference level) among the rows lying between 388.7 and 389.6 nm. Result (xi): 389.323 nm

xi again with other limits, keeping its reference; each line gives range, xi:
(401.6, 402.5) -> 401.893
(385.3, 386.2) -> 385.754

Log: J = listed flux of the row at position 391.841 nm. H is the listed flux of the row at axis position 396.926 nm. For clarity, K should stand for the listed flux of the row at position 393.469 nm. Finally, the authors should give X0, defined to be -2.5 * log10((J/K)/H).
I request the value 3.34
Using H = 24.66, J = 27.12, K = 23.93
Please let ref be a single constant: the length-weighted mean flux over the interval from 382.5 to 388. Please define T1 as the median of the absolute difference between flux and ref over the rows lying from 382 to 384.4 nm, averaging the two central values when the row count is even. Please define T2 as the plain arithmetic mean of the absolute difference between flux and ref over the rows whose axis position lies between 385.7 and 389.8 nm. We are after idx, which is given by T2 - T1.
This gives 1.4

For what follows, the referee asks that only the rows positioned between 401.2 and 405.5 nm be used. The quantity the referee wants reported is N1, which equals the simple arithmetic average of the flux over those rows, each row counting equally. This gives 27.0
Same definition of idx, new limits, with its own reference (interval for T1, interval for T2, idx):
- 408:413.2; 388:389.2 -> 1.3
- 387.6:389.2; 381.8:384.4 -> 0.8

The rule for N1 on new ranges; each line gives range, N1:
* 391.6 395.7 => 25.3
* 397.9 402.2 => 25.1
